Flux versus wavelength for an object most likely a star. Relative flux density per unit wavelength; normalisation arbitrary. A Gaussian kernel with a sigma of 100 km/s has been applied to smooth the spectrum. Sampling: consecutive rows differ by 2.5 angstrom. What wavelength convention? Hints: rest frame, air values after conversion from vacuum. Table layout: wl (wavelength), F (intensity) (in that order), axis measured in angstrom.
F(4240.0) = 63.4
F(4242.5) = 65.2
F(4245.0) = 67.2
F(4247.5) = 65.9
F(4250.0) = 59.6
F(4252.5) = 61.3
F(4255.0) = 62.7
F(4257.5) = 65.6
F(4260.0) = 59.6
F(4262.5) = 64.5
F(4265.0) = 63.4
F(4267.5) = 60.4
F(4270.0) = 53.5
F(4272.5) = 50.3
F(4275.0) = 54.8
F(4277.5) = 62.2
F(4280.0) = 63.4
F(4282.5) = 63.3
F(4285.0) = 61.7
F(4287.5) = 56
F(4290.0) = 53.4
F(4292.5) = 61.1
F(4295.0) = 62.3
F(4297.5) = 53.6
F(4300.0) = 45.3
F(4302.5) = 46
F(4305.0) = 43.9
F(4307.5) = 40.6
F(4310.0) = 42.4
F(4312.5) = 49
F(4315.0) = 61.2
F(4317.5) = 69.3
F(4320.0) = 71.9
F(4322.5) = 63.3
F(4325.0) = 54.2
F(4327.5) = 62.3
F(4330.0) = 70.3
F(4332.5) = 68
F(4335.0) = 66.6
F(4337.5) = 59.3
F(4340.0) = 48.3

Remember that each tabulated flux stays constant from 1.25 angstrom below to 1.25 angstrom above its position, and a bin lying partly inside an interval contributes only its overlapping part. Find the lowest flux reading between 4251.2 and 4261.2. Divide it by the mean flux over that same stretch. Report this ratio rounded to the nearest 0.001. 0.957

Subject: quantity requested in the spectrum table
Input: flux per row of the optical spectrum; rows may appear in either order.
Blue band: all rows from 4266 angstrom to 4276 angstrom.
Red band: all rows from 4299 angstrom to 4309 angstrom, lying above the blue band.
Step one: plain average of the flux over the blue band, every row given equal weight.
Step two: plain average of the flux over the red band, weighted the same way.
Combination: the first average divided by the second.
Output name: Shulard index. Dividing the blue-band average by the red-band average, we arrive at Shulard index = 1.25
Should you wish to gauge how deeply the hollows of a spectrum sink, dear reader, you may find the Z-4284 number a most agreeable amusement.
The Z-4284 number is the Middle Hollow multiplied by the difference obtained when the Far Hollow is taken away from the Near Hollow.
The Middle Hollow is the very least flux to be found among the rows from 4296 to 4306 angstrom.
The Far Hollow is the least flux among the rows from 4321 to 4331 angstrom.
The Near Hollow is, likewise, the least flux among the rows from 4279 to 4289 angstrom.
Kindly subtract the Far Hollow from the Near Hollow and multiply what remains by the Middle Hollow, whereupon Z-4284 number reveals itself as 79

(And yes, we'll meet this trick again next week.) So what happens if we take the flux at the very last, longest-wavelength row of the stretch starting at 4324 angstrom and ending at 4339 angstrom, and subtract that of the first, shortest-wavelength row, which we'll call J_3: 5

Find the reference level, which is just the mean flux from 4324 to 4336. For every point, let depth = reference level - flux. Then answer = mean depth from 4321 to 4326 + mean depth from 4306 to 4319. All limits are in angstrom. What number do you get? 17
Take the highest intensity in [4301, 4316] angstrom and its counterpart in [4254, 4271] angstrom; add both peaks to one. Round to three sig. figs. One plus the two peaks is 128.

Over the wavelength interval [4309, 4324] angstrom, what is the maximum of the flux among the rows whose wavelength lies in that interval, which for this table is 71.9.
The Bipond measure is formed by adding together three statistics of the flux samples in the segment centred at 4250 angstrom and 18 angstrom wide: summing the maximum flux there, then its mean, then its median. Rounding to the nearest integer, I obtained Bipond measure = 196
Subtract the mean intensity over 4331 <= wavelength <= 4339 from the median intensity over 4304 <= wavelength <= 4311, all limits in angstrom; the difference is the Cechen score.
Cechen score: -22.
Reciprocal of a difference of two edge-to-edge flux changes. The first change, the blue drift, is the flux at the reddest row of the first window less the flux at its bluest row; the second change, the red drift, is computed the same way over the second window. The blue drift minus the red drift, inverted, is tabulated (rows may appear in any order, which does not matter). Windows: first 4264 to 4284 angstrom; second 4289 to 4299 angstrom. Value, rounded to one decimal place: -3.3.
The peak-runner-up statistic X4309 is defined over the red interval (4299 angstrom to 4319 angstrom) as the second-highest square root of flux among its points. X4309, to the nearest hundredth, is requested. 7.82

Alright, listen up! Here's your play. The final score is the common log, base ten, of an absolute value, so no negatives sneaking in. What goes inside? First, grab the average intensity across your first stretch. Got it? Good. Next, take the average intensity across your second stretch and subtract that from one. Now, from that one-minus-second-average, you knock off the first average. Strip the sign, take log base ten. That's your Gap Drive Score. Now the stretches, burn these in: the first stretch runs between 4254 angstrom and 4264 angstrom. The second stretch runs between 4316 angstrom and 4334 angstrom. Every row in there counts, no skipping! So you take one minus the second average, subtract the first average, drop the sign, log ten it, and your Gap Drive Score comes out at 2.11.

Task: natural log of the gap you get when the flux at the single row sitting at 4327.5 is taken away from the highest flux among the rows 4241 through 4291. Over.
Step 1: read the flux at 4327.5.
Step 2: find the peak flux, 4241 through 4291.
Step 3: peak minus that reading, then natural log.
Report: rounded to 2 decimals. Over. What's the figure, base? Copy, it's 1.59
